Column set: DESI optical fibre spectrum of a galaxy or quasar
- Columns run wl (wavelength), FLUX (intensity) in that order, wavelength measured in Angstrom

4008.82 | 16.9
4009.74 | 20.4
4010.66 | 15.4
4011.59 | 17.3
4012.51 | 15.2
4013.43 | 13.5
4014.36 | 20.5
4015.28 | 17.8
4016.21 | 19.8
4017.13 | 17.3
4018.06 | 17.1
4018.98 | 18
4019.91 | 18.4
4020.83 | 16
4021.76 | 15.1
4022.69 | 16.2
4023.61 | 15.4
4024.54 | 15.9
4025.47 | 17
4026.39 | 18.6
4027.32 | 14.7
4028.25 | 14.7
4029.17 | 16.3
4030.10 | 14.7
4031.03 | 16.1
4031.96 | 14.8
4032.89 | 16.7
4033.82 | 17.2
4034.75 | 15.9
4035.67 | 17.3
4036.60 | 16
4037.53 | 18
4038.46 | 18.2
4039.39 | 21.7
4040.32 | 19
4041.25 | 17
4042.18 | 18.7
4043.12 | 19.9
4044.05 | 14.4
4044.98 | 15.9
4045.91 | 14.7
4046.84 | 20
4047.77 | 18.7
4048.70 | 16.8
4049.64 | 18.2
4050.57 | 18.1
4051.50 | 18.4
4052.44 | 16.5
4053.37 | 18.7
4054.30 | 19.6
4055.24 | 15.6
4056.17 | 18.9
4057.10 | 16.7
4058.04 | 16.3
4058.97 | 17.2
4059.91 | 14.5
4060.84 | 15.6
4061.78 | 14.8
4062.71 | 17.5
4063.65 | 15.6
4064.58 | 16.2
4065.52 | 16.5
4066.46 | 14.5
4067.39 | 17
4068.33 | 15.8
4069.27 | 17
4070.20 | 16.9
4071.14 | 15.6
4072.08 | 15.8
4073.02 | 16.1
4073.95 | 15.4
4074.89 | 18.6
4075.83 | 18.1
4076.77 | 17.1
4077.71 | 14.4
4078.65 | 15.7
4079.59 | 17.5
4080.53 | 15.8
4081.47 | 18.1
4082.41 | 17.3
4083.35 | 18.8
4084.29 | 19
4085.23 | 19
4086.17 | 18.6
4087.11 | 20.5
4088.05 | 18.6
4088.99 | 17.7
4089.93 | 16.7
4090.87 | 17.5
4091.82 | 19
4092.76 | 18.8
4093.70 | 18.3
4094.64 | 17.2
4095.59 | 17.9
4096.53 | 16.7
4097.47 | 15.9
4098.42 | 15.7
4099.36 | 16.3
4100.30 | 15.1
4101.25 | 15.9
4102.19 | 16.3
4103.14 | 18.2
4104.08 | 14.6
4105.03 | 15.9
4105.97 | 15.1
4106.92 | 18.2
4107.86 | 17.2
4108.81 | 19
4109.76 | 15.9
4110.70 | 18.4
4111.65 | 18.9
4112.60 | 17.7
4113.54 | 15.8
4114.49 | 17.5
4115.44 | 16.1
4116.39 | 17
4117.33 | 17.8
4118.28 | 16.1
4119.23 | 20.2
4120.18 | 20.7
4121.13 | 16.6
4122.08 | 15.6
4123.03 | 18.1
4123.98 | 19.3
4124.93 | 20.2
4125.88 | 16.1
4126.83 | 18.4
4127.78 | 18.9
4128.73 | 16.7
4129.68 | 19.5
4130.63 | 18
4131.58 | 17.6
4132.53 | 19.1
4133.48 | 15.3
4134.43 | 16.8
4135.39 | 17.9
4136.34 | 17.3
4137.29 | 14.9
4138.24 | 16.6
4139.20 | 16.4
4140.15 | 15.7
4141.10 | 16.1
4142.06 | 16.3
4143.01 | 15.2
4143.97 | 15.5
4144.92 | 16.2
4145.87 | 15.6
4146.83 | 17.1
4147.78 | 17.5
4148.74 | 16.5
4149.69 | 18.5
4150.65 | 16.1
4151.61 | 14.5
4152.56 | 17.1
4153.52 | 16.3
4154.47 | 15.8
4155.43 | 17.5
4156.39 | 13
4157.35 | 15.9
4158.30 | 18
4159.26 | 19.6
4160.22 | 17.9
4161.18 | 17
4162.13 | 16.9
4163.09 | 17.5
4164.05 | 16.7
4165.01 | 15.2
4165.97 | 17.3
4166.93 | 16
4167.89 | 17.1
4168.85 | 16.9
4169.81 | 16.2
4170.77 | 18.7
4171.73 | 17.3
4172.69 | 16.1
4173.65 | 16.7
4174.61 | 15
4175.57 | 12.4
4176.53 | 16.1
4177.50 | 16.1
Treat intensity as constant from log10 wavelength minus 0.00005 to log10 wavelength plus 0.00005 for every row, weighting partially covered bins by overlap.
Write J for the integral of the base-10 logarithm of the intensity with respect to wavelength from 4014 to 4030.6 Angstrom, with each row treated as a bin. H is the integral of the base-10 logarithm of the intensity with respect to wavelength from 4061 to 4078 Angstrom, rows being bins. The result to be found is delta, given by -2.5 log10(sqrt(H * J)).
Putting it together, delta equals -3.277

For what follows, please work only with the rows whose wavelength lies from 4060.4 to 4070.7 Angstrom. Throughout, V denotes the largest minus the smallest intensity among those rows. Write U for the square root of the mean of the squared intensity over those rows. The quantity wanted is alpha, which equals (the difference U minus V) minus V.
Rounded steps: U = 16.2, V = 3.0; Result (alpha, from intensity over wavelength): 10.2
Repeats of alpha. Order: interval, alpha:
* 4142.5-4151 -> 9.9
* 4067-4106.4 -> 4.9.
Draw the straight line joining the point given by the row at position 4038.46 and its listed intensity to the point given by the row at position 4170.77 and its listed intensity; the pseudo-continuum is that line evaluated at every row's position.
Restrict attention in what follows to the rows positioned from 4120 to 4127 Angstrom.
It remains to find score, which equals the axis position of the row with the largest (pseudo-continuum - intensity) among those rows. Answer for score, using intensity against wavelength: 4122.08 Angstrom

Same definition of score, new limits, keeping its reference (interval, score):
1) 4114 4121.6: 4118.28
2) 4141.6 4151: 4143.01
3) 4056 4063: 4059.91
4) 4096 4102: 4100.30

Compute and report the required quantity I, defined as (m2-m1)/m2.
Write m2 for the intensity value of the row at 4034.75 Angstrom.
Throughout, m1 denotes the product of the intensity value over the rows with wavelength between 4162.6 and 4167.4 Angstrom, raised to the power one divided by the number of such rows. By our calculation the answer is -0.04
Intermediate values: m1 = 16.5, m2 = 15.9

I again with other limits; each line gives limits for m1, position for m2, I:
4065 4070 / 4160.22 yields 0.10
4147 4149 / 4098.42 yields -0.08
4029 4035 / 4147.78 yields 0.09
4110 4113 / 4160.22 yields -0.02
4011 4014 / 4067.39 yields 0.10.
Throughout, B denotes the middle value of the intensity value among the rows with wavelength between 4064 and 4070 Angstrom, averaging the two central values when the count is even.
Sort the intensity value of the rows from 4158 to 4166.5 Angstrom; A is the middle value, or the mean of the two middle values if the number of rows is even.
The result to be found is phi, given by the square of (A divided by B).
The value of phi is 1.12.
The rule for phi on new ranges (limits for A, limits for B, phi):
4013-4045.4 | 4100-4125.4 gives 0.98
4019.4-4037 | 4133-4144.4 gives 0.98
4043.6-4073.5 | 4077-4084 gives 0.91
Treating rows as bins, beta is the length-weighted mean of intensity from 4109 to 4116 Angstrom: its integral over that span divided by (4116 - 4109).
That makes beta 17.2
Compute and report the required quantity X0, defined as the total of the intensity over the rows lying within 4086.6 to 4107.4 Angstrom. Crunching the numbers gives 376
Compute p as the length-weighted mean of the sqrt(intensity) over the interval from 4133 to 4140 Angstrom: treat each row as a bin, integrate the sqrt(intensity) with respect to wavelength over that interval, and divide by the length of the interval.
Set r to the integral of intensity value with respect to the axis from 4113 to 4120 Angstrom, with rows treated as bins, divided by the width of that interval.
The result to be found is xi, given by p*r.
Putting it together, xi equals 70.4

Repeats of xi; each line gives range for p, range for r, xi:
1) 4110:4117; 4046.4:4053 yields 75.3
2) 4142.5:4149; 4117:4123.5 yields 71.9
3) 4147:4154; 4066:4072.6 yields 65.7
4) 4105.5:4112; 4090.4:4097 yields 74.9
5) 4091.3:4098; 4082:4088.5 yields 79.1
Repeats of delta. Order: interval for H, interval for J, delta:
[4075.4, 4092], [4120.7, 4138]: -3.311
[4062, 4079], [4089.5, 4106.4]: -3.286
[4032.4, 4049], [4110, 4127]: -3.301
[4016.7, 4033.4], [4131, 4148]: -3.277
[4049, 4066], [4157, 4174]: -3.300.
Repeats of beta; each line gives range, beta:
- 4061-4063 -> 15.9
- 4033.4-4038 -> 16.9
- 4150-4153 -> 16.0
